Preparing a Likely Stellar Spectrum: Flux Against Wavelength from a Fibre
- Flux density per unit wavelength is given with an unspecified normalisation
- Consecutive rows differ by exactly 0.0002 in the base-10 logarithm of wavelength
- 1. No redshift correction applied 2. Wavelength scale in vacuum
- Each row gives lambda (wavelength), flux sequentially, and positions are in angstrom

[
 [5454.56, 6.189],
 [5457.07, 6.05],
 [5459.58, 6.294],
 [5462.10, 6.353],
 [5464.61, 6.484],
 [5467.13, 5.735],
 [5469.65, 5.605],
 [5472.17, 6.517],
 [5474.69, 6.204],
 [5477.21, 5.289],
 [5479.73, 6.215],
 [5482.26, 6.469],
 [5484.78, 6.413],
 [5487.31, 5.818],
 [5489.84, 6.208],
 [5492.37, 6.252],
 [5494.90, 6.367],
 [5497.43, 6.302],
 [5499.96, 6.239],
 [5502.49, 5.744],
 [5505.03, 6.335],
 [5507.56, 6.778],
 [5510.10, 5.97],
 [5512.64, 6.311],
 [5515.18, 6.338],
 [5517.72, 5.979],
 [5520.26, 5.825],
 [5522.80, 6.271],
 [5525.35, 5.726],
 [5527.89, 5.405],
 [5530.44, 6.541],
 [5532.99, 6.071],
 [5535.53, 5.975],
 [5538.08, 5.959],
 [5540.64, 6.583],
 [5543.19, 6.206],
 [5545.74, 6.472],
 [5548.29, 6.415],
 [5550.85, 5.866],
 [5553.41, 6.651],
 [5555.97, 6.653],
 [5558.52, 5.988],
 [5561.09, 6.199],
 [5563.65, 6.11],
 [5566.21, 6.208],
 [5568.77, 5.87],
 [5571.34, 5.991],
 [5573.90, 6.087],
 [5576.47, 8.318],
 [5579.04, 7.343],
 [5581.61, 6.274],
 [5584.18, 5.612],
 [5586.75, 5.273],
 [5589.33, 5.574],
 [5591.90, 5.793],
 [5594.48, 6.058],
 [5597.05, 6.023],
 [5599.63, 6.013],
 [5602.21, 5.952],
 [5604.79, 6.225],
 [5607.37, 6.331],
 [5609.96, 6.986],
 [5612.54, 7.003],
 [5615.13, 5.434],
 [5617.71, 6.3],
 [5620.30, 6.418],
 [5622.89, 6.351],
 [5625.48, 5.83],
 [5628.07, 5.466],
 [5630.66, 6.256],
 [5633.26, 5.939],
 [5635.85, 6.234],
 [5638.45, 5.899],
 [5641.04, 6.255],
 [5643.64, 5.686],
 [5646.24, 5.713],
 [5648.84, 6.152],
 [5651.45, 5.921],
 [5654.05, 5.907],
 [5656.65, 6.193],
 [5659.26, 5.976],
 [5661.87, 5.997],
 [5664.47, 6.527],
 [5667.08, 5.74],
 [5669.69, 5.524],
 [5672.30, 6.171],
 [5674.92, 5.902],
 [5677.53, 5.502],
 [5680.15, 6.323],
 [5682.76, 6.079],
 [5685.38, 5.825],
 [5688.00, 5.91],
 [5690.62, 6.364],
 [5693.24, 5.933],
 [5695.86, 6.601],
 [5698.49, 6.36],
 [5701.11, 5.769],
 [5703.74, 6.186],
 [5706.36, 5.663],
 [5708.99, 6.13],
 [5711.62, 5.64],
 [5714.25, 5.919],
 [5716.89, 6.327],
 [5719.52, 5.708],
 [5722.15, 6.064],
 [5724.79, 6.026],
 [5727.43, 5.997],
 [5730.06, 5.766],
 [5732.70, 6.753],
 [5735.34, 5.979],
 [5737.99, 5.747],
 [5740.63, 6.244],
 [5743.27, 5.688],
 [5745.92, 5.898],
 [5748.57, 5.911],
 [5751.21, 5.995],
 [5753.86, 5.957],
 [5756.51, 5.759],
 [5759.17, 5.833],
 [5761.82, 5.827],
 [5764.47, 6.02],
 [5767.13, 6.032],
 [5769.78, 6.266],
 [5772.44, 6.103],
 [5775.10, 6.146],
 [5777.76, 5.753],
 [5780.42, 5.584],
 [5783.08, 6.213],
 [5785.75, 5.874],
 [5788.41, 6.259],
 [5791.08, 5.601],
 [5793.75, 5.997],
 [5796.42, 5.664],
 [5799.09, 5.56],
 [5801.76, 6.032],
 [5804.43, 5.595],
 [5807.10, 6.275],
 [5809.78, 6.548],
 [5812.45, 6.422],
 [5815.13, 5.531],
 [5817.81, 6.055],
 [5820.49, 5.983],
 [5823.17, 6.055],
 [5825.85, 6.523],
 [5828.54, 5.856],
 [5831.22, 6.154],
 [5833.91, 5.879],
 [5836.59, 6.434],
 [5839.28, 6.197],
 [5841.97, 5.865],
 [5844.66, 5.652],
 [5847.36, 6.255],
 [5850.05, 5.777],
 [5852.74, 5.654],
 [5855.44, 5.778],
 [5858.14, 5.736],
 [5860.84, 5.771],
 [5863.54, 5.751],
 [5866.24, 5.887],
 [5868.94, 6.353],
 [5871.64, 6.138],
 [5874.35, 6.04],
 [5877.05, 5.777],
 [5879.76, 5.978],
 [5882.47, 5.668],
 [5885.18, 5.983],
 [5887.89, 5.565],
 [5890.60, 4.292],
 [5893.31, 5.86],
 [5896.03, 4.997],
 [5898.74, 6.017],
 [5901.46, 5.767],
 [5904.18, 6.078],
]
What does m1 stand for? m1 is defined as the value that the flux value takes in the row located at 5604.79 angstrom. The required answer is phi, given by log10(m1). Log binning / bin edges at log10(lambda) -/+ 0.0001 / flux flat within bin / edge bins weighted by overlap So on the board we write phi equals 0.794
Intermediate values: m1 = 6.225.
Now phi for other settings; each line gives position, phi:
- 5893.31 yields 0.768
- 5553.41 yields 0.823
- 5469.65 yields 0.749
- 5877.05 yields 0.762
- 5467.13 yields 0.759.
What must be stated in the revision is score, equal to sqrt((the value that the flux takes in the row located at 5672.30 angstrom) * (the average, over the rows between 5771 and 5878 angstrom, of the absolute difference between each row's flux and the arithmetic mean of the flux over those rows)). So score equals 1.22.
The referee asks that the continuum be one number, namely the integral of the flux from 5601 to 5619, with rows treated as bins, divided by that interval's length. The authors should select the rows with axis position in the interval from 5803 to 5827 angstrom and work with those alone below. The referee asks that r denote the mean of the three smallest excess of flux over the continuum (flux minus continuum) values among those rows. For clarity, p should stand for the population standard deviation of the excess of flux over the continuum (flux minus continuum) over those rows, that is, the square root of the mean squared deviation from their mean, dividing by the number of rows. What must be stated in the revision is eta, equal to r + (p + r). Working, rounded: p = 0.35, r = -0.6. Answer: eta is -0.88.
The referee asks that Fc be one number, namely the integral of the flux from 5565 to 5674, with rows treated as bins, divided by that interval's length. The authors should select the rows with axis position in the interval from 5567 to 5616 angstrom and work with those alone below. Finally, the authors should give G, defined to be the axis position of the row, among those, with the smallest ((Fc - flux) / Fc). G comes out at 5576.47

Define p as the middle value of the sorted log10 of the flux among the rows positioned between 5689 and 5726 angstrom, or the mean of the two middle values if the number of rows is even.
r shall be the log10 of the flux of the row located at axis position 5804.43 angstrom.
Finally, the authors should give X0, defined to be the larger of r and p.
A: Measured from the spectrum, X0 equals 0.781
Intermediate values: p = 0.781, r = 0.75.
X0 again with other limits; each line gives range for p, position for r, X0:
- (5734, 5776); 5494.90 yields 0.804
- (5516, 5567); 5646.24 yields 0.789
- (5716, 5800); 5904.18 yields 0.784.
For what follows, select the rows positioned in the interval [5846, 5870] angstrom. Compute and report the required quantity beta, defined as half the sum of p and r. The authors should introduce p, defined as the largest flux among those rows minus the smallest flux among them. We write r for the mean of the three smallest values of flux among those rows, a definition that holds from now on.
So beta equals 3.21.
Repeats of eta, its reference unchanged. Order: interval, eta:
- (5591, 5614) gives -0.39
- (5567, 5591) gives -0.75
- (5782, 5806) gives -1.21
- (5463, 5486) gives -1.13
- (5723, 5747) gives -0.87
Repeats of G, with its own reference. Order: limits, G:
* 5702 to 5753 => 5732.70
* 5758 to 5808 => 5807.10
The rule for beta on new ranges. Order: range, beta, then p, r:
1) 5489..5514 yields 3.50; 1.03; 5.97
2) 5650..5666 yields 3.28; 0.62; 5.93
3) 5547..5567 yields 3.39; 0.79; 5.99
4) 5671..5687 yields 3.28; 0.82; 5.74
